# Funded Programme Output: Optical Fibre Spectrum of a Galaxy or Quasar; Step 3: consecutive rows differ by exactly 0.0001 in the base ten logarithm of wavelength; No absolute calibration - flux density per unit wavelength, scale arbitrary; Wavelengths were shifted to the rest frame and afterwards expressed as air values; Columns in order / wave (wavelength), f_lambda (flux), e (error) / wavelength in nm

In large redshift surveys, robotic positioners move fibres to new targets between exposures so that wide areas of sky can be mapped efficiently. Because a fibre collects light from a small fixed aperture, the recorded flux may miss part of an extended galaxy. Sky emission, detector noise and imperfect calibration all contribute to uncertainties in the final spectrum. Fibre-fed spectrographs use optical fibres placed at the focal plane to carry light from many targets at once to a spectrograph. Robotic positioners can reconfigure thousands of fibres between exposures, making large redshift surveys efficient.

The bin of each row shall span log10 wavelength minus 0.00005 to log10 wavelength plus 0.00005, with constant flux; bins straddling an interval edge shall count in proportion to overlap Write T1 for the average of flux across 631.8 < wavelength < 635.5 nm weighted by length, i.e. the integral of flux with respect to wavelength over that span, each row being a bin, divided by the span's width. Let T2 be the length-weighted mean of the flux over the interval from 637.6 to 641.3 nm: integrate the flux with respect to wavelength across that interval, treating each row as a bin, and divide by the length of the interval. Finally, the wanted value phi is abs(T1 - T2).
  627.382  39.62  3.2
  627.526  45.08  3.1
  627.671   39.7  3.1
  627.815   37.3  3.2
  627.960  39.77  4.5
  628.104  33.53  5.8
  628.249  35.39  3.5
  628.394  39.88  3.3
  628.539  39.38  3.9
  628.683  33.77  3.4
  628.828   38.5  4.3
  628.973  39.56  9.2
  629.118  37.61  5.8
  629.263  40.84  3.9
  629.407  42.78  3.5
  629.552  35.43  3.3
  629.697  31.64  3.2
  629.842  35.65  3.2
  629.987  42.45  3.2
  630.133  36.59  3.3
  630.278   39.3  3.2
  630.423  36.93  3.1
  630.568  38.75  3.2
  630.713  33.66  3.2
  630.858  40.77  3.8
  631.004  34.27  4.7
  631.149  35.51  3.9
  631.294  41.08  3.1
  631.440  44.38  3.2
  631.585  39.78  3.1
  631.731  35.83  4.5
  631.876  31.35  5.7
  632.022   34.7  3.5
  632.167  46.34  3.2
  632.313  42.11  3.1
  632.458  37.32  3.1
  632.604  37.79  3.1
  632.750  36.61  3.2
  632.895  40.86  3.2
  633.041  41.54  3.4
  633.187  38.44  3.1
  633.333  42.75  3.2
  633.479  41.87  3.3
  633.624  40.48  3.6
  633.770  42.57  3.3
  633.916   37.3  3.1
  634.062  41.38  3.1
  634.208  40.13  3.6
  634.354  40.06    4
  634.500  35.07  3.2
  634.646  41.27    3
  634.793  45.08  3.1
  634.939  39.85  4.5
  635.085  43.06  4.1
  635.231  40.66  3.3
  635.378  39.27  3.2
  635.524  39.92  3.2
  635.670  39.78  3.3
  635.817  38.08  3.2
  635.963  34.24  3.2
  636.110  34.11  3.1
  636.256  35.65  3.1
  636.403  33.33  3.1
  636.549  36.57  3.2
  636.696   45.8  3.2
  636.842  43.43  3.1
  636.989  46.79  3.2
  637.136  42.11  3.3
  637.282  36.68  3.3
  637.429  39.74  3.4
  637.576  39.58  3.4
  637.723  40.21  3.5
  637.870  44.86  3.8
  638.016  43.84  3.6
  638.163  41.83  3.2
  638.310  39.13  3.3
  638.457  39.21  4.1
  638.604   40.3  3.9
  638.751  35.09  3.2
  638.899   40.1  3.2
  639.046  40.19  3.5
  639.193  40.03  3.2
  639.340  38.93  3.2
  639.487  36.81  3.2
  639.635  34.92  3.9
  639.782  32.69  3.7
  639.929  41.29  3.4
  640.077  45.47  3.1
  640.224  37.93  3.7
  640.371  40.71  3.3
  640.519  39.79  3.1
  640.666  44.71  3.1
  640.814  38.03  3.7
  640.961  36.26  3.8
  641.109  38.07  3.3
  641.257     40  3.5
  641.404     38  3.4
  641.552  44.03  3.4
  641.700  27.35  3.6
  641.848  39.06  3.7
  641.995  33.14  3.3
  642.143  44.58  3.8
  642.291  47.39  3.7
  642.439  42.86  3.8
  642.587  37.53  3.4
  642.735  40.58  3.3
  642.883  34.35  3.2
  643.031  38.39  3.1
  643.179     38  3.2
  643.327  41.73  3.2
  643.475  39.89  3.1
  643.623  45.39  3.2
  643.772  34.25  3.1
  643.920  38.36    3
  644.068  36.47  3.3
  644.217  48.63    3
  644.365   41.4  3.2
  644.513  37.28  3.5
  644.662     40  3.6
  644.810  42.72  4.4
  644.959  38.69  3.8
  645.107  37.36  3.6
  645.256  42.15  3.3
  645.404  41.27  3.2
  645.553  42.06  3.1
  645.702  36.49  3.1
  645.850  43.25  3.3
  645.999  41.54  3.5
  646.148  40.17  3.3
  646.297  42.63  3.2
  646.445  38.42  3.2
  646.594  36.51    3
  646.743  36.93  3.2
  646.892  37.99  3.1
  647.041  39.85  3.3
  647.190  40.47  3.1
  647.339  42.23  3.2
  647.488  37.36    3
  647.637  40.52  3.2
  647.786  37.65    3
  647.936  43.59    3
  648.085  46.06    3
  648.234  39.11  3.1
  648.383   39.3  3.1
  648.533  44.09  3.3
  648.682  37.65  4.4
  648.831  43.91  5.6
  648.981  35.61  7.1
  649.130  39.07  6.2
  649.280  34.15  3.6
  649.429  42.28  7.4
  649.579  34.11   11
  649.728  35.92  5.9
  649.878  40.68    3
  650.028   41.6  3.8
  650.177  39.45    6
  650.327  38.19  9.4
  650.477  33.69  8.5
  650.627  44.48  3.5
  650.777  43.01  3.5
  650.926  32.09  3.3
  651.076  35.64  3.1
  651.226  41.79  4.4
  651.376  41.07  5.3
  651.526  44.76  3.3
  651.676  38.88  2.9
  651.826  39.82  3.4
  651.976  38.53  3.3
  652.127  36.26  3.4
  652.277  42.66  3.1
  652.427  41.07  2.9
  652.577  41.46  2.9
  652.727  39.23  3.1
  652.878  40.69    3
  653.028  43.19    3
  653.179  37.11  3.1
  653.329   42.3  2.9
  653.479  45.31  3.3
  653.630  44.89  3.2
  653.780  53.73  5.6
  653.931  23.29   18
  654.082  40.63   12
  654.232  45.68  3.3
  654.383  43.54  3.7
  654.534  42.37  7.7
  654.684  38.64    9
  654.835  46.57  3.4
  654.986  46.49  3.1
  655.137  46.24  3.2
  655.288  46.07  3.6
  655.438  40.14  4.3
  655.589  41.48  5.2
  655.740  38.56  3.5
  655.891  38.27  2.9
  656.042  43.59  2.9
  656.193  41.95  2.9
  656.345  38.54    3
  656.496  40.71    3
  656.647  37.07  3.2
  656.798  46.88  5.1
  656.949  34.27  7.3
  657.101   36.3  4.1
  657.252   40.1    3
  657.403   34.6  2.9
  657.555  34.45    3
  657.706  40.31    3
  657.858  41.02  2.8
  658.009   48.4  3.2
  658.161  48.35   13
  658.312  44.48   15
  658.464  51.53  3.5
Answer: 0.31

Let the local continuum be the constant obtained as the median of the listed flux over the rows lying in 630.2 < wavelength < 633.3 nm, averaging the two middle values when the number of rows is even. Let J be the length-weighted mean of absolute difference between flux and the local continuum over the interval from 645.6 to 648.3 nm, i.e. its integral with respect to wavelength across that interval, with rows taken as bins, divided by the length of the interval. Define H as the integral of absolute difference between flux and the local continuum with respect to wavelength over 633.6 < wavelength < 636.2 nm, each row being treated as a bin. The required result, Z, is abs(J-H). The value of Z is 4.4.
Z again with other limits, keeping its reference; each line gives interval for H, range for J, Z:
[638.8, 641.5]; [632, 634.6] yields 3.6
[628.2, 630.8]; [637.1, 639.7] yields 4.1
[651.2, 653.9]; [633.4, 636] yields 8.2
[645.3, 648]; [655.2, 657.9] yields 3.4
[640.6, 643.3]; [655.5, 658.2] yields 5.6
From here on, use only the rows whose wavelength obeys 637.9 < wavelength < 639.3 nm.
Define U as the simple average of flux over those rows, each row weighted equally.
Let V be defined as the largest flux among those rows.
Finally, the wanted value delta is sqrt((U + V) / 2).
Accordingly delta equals 6.47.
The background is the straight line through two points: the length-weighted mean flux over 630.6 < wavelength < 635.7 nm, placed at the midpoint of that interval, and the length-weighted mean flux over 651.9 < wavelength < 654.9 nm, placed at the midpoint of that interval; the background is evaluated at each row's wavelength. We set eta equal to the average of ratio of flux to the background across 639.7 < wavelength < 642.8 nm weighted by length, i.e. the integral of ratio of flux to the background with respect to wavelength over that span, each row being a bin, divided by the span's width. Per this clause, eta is 0.98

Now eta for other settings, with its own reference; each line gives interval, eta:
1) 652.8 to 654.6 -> 1.01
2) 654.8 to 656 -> 1.03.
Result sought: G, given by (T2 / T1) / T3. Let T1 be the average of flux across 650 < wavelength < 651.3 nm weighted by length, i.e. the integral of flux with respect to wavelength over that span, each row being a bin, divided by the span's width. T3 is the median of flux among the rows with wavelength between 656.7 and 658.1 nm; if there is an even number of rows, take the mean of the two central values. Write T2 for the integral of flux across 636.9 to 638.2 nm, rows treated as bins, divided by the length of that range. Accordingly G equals 0.0268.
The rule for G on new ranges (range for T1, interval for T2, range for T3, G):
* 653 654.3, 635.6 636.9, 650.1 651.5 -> 0.0230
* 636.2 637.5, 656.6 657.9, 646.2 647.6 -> 0.0249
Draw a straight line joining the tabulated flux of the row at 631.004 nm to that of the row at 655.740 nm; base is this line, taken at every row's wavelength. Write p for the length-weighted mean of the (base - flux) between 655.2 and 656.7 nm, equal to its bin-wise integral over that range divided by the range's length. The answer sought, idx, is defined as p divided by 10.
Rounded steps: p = -2.1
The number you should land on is -0.21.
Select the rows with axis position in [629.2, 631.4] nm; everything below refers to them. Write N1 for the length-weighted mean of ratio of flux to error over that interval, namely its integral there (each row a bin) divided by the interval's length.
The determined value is 11.1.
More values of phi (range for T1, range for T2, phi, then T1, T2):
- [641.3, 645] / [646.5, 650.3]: 0.20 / 39.6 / 39.4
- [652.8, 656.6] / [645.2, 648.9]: 1.51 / 42.0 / 40.4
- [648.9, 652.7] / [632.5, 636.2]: 0.58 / 39.1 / 39.6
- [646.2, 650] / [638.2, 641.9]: 0.73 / 39.5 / 38.7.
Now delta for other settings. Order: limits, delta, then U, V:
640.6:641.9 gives 6.45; 38.4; 44.71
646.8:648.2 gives 6.58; 40.6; 46.06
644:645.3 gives 6.68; 40.5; 48.63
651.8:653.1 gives 6.46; 40.3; 43.19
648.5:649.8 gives 6.43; 38.5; 44.09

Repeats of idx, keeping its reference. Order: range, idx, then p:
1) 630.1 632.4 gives -0.39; -3.9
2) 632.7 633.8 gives -0.60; -6.0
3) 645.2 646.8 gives -0.33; -3.3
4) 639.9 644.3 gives -0.35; -3.5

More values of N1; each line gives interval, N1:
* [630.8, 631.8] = 10.7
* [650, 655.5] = 10.9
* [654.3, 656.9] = 11.5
